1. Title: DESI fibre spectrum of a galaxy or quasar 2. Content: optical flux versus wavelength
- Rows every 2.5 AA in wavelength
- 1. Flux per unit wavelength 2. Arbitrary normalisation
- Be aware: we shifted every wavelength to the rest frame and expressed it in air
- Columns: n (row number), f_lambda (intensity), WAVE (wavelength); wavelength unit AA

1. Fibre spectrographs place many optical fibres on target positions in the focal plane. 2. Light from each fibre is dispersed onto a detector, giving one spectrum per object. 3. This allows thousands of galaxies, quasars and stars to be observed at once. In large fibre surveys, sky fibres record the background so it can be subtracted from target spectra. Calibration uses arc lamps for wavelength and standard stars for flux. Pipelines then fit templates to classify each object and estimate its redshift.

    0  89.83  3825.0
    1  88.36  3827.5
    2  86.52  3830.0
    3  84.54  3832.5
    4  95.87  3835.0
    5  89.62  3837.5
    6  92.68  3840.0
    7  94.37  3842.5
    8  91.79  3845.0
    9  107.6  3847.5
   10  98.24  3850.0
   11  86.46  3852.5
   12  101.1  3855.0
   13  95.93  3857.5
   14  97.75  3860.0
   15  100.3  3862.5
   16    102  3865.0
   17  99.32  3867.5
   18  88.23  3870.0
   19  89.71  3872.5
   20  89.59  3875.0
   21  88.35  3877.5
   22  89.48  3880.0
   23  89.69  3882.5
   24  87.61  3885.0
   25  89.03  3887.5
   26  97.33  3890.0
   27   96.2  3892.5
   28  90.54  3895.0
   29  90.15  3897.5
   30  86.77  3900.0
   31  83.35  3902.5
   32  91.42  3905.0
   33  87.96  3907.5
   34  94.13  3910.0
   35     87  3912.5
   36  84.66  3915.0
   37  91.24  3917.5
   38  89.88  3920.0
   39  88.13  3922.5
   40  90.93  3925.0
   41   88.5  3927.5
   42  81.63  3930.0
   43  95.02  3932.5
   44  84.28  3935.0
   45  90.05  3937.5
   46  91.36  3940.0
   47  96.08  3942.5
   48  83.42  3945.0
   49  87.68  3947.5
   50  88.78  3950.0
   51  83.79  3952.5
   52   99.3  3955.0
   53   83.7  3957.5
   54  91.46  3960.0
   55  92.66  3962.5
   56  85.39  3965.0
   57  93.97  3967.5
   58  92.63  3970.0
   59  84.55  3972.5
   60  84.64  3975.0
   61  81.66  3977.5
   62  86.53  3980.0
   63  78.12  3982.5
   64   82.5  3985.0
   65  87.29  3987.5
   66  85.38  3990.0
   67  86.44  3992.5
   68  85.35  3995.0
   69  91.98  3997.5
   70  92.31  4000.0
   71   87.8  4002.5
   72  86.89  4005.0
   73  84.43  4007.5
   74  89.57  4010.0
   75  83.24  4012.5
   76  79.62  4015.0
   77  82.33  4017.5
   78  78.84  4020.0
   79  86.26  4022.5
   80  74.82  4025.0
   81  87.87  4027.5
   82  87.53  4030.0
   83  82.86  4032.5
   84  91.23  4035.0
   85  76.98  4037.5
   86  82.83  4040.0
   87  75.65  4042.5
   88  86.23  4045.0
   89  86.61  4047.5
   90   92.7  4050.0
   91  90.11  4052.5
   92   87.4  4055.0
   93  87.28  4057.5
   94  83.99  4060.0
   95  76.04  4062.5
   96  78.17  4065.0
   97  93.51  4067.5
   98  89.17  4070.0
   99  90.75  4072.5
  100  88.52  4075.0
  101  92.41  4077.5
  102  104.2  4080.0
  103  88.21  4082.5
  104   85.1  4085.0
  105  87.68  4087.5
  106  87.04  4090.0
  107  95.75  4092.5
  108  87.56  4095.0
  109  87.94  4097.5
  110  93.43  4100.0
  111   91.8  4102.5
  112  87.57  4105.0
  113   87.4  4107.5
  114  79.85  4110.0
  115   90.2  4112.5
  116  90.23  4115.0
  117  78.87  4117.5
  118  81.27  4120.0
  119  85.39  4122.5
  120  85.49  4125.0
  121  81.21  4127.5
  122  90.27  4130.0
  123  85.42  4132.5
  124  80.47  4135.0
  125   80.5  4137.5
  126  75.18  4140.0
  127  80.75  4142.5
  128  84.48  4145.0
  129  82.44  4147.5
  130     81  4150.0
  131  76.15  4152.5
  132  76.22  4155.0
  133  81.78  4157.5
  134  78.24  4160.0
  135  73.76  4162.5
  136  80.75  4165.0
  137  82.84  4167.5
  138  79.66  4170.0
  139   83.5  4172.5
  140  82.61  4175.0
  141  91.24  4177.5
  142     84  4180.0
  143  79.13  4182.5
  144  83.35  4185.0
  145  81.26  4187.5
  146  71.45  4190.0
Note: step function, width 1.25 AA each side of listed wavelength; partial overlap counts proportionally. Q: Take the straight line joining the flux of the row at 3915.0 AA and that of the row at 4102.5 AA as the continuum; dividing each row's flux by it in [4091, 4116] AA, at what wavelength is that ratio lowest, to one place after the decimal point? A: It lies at 4110.0 AA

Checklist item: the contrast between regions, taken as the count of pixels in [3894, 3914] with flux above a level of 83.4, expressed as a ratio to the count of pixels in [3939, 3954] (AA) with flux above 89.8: 3.5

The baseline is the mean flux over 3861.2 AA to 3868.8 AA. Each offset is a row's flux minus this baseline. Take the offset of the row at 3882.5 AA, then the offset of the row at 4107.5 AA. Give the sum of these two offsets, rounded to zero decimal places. -24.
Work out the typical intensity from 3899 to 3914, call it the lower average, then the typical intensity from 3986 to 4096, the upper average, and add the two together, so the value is 175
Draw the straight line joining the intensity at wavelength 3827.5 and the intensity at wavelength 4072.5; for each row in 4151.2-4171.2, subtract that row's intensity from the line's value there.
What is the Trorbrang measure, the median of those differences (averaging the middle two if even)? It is 13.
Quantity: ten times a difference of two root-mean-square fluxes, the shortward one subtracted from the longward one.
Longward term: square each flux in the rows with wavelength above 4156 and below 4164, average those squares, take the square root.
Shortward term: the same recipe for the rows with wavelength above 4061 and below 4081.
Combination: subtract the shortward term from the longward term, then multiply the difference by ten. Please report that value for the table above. -115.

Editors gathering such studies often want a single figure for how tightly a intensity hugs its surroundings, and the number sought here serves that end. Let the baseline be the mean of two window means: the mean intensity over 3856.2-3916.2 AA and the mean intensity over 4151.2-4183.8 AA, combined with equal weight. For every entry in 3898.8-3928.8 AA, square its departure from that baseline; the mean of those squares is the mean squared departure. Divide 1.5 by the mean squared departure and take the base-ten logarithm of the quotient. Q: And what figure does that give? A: -1.00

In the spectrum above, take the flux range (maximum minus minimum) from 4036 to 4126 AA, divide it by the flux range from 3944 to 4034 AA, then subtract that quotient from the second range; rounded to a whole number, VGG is 23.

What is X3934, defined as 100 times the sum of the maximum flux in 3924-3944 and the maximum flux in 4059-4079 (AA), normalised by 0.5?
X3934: 37918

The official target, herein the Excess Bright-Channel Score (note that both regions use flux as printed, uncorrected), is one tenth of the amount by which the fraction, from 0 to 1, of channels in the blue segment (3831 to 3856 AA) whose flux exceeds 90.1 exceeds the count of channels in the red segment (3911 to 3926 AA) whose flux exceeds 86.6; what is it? -0.43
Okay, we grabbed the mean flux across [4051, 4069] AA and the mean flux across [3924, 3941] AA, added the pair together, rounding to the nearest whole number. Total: 174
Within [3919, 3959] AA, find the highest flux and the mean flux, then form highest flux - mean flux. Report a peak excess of 10.4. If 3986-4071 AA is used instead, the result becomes 8.3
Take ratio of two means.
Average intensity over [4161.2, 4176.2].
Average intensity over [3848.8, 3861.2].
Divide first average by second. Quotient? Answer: 0.84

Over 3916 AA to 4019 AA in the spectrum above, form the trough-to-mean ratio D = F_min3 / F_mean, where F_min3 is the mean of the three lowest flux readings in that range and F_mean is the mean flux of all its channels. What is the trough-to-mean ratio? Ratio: 0.911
